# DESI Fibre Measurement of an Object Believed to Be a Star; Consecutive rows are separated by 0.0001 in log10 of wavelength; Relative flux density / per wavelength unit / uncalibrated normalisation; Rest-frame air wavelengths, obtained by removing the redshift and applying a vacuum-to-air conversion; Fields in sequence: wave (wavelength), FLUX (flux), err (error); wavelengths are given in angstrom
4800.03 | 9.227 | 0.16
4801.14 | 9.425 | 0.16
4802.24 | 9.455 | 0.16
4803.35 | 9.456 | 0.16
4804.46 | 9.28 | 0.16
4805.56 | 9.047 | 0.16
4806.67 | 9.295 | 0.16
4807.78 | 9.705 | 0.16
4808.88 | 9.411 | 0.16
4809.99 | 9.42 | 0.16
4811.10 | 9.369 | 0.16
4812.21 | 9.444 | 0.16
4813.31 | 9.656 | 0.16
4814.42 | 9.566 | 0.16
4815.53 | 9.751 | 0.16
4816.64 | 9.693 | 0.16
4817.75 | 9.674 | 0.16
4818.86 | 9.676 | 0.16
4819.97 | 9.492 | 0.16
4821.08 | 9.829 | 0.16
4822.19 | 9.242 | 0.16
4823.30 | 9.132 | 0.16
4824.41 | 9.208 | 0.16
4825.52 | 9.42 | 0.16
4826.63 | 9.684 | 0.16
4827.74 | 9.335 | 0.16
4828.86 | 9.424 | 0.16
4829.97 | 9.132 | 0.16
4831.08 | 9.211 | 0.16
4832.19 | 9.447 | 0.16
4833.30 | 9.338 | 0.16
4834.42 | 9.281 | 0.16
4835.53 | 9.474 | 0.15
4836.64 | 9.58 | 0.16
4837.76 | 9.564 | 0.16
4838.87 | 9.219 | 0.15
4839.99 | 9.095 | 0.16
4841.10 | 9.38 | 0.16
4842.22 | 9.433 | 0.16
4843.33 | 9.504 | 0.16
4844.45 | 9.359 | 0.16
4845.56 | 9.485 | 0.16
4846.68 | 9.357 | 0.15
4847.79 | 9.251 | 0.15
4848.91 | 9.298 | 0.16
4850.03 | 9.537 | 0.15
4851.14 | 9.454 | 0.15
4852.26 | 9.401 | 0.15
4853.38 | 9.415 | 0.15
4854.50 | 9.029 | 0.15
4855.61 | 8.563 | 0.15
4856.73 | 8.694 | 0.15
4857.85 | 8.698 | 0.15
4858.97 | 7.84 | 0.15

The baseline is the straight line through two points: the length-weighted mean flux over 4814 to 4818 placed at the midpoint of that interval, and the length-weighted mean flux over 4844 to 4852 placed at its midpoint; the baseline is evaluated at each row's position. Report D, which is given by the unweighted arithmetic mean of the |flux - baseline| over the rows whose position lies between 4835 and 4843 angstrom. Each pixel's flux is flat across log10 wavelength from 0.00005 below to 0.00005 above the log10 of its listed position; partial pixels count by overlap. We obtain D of 0.13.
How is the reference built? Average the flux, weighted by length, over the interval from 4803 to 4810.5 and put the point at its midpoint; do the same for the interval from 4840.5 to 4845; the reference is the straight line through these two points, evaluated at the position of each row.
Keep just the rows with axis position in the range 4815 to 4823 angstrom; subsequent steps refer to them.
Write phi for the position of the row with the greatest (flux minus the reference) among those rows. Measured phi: 4821.08 angstrom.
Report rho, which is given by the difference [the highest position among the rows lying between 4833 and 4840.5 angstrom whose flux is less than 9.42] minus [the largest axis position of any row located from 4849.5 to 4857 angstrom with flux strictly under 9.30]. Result -16.7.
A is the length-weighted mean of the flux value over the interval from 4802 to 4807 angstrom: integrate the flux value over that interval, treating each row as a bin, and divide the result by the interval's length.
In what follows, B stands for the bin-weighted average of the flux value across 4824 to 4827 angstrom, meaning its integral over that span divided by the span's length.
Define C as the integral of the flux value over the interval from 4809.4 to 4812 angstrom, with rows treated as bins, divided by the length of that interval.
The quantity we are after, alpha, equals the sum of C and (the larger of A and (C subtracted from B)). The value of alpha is 18.7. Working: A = 9.29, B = 9.4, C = 9.38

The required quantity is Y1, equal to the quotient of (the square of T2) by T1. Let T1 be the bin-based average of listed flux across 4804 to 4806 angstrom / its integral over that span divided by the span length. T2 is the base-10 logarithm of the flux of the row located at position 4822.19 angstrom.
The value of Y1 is 0.1014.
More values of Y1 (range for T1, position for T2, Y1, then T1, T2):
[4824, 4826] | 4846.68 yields 0.1012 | 9.32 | 0.971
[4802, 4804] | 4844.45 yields 0.1002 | 9.41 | 0.971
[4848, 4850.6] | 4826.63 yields 0.1035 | 9.40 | 0.986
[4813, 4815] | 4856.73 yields 0.0920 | 9.59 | 0.939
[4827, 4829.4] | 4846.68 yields 0.1006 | 9.38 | 0.971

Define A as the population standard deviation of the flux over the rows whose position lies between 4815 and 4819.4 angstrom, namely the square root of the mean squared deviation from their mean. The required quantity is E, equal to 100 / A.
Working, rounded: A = 0.03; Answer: 3205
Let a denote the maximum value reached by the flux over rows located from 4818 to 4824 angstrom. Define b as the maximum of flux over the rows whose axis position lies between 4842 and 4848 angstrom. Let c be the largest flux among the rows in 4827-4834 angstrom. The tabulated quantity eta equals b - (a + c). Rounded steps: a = 9.829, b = 9.504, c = 9.447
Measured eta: -9.8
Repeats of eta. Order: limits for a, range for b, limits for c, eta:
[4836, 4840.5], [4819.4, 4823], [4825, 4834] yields -9.4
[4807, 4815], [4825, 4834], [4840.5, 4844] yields -9.5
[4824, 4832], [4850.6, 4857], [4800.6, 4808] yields -9.9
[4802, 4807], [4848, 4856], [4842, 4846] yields -9.4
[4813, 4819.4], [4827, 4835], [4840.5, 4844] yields -9.8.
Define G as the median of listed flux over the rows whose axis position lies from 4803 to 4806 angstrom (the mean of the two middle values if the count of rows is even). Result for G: 9.28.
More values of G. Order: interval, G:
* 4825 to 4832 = 9.38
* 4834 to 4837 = 9.47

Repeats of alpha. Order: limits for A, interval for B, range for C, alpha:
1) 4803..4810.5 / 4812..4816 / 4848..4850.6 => 18.8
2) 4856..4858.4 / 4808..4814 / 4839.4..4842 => 17.9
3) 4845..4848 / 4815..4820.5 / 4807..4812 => 18.9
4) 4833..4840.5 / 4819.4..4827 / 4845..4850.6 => 18.8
